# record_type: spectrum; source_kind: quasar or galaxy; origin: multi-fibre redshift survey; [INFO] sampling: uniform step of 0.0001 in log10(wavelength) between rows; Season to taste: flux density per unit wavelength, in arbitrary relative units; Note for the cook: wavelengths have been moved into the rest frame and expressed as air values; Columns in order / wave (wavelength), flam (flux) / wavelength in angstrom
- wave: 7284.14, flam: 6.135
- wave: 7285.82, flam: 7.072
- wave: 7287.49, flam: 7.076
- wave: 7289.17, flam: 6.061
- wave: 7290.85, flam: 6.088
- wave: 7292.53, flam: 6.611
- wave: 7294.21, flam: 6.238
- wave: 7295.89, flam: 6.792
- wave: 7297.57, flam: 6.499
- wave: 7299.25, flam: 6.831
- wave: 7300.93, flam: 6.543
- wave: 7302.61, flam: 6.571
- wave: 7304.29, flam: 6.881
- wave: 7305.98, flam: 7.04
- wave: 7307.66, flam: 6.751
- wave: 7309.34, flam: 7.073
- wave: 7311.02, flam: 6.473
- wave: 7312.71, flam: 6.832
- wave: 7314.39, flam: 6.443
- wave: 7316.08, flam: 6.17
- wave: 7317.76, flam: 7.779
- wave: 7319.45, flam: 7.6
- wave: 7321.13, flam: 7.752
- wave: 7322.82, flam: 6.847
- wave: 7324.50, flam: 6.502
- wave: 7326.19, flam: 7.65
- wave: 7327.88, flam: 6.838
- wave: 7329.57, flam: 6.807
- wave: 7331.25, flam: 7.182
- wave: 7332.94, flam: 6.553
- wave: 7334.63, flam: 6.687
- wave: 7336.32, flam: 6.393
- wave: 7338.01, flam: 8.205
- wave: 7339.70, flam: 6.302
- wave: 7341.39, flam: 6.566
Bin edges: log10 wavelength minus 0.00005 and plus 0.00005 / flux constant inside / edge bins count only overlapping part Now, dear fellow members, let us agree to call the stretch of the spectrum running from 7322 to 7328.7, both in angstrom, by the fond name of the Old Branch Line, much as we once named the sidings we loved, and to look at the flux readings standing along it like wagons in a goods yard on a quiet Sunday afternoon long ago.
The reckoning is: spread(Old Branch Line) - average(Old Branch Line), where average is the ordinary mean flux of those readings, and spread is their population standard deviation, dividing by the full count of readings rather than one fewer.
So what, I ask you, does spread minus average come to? -6.54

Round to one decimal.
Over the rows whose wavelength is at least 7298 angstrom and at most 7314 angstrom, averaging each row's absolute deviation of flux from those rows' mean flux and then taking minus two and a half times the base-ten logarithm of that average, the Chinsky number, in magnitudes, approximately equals 1.9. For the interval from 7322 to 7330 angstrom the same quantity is 1.3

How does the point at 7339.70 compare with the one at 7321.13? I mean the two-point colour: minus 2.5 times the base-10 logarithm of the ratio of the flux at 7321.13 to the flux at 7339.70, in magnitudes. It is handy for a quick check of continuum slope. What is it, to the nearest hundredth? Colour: -0.22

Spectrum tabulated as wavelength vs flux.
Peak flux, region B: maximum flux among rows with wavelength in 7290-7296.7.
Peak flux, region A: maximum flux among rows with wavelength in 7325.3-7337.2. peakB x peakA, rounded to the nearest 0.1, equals 52.0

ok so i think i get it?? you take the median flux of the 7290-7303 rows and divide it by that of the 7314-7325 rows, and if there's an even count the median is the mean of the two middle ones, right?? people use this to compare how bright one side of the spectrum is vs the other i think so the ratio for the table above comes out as 0.96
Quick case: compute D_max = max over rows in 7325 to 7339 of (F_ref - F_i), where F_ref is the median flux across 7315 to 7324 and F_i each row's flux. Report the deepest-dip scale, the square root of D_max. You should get 1.10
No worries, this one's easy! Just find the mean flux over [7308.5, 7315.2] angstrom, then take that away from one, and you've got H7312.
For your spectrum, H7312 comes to -5.71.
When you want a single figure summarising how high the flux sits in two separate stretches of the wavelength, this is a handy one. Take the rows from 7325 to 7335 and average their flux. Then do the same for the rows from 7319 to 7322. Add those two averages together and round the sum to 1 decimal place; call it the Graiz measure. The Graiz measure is 14.6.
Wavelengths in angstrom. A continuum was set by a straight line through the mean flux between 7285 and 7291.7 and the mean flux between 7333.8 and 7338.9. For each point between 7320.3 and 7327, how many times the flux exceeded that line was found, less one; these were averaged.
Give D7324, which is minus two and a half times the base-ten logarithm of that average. 3.7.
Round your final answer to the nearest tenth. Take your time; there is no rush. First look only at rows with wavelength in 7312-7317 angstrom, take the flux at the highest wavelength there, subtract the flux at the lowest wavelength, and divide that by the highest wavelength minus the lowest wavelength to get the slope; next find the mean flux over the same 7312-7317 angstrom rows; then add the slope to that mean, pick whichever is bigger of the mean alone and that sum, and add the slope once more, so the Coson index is 6.3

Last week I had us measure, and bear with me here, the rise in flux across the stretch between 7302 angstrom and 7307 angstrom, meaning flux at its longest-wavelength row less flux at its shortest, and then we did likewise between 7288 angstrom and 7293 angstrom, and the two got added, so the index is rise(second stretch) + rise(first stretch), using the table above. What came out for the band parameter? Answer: 1.0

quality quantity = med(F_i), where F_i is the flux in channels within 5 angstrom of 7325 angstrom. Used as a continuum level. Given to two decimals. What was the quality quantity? 6.84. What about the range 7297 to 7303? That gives 6.56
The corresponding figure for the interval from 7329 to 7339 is 6.75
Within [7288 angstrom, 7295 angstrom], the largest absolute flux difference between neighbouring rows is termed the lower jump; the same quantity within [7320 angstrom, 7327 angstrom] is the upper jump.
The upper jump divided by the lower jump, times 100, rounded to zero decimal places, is 220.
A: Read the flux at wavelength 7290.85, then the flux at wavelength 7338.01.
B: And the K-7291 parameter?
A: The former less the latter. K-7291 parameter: -2.1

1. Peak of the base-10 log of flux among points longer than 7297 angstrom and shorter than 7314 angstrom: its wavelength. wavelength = 7309.34 angstrom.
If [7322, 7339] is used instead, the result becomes 7338.01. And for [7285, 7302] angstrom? 7287.49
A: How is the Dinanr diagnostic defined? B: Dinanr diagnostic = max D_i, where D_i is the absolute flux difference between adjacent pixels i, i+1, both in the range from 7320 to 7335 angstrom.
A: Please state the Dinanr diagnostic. 1.1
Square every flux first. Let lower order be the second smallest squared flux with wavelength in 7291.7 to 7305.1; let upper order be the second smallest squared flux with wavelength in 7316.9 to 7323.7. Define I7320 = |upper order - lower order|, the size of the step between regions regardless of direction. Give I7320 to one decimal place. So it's 15.5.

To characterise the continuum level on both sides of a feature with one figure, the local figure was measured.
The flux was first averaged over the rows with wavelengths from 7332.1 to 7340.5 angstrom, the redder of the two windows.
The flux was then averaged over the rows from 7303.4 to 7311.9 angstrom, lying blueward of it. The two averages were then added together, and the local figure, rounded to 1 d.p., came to 13.7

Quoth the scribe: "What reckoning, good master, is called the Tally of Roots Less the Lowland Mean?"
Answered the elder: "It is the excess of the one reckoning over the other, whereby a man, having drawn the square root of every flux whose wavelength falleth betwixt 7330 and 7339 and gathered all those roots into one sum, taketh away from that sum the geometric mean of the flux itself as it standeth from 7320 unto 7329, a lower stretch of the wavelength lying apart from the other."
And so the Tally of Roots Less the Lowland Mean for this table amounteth 6.12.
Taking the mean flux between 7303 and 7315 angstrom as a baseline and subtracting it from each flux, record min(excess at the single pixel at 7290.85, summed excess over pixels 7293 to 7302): -1.0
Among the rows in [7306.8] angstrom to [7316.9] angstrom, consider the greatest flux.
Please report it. 7.073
